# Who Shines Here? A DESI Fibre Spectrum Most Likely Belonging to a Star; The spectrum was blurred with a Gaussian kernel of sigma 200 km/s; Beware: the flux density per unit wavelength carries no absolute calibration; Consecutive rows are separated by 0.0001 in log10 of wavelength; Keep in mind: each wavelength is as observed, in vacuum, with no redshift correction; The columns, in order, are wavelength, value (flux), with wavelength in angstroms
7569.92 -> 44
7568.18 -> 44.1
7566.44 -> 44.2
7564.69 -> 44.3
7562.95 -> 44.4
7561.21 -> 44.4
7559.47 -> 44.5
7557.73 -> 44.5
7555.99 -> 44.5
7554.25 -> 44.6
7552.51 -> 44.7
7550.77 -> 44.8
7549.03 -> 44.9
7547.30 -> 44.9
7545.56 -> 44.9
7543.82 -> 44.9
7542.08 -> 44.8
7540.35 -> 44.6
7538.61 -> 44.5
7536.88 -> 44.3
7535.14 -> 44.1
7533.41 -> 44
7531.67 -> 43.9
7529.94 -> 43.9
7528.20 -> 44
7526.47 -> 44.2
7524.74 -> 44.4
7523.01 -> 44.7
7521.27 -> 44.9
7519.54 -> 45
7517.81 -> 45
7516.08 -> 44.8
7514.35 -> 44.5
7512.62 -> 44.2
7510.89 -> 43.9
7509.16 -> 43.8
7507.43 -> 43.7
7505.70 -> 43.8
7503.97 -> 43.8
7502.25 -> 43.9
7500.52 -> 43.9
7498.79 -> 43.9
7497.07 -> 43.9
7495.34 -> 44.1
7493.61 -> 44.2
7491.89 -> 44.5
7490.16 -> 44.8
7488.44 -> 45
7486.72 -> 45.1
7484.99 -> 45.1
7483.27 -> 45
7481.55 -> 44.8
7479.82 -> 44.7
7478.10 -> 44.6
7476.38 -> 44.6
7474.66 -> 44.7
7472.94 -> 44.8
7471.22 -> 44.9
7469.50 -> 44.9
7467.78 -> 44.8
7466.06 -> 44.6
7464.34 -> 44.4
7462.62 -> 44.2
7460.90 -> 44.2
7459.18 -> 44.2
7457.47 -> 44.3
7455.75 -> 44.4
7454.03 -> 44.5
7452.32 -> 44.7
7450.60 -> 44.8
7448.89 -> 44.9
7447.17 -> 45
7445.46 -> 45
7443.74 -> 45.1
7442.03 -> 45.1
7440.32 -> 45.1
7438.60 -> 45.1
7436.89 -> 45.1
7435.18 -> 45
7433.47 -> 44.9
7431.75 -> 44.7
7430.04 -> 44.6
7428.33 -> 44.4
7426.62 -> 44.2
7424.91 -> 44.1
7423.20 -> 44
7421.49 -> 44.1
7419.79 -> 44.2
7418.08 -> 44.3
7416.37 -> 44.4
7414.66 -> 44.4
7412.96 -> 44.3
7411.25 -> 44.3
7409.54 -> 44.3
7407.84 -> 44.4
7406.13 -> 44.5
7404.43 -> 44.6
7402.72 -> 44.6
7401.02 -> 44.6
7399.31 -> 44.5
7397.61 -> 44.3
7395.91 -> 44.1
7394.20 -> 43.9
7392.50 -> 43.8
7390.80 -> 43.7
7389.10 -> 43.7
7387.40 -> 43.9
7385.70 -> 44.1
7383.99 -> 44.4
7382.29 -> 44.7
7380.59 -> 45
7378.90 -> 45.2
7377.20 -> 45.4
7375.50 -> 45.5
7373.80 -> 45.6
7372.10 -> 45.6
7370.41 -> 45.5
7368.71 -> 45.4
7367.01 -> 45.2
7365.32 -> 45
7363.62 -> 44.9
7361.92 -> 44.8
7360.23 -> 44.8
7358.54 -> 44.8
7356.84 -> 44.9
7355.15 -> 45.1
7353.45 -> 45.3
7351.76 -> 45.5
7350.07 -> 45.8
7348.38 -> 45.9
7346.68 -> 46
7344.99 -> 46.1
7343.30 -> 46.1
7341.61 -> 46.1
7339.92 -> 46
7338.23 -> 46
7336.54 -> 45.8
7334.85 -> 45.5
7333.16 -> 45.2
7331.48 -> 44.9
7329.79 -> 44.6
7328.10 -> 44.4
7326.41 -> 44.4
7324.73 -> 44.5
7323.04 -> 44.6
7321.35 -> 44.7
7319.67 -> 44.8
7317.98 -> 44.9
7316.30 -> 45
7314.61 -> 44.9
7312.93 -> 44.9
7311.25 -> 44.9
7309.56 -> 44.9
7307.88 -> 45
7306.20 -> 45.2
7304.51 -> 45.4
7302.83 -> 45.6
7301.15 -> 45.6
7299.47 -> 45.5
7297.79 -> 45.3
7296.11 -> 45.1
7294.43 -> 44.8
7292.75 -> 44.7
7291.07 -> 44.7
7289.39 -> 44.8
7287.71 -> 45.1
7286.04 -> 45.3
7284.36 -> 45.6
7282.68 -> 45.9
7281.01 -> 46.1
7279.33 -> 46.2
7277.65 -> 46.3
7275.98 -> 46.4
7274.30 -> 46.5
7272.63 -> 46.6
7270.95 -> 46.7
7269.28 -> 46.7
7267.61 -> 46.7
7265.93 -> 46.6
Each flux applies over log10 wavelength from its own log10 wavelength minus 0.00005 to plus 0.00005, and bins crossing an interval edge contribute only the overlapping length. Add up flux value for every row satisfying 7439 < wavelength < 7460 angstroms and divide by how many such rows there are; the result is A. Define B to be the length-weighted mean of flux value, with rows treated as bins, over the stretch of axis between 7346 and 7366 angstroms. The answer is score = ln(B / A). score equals 0.010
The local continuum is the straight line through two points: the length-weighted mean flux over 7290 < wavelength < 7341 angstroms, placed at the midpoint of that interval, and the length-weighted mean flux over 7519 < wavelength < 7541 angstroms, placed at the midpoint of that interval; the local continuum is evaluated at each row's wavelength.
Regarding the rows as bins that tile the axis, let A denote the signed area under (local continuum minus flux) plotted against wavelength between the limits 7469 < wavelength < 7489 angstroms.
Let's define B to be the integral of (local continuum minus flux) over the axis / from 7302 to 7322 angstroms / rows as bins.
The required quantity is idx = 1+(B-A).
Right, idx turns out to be 9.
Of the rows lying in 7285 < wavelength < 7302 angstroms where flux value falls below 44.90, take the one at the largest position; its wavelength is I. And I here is 7294.43 angstroms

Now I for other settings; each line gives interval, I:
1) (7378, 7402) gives 7401.02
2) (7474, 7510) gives 7509.16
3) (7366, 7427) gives 7426.62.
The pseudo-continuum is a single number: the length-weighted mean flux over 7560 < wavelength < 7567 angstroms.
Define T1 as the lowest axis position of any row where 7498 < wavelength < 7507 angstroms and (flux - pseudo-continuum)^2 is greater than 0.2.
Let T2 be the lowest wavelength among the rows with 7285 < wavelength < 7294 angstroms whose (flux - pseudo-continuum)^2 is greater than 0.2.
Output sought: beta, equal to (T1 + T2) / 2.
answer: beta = 7395.0 angstroms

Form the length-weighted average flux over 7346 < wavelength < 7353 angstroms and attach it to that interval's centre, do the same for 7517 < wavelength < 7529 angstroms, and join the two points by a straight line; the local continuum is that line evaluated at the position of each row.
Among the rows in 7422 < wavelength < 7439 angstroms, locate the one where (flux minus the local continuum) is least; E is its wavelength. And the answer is 7423.20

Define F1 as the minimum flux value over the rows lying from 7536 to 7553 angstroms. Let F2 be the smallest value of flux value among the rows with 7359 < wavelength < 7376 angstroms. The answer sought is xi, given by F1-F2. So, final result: -0.5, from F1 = 44.3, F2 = 44.8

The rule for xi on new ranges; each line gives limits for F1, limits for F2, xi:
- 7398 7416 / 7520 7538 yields 0.4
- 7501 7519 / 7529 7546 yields -0.2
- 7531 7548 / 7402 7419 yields -0.4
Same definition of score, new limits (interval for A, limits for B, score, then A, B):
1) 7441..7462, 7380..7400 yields -0.012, 44.68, 44.16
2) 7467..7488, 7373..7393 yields -0.005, 44.83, 44.59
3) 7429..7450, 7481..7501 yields -0.010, 44.97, 44.54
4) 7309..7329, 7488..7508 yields -0.014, 44.74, 44.11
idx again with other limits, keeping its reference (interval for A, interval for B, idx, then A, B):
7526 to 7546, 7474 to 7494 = -4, -0.6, -5.8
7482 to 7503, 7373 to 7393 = 6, -0.1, 4.7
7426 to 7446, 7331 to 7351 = -11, -4.3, -16.5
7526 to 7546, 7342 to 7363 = -9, -0.6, -10.5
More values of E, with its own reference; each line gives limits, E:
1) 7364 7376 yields 7365.32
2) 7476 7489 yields 7476.38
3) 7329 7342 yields 7329.79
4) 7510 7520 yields 7510.89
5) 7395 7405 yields 7395.91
